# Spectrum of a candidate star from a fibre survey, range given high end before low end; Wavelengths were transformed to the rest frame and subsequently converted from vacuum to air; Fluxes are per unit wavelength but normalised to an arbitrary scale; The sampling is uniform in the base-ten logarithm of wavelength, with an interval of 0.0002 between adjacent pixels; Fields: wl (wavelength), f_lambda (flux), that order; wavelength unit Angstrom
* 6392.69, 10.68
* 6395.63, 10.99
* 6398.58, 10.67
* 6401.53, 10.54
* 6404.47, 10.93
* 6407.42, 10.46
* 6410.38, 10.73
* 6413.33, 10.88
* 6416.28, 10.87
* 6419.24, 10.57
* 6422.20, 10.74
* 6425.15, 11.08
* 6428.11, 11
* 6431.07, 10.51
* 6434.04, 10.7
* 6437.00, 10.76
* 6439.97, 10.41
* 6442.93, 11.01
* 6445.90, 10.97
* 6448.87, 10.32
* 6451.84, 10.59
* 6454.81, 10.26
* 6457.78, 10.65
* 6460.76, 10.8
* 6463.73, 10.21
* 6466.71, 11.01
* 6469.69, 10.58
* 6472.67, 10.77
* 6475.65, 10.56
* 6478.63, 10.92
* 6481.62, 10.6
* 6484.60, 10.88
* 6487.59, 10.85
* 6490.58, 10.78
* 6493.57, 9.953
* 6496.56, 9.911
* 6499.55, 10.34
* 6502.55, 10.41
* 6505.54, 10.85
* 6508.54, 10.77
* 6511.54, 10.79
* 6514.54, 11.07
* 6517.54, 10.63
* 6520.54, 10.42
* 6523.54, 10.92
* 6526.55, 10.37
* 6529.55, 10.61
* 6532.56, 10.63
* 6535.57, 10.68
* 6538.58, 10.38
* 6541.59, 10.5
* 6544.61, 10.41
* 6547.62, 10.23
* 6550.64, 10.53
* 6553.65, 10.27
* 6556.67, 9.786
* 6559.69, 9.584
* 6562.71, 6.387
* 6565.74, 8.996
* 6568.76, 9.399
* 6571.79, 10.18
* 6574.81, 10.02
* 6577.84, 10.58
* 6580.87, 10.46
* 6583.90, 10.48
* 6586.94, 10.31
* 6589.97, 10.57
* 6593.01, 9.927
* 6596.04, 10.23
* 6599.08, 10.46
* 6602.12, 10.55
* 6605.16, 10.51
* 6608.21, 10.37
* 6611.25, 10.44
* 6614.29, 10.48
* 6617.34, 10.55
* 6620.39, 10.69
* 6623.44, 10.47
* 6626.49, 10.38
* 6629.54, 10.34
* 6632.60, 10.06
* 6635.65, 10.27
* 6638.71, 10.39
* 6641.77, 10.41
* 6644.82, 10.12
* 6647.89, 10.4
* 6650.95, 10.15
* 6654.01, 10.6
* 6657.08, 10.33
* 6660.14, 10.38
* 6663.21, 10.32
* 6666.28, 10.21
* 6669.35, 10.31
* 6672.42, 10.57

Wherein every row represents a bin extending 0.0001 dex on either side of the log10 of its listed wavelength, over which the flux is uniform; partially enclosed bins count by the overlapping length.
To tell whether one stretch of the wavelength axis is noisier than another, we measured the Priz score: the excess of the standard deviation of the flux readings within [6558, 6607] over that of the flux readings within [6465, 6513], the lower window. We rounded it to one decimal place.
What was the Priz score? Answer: 0.7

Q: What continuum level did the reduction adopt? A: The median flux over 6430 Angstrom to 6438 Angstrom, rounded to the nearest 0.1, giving 10.7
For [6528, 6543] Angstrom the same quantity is 10.6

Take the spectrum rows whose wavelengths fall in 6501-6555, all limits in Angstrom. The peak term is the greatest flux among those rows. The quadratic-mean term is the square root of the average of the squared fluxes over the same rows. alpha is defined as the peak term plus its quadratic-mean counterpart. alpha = 21.7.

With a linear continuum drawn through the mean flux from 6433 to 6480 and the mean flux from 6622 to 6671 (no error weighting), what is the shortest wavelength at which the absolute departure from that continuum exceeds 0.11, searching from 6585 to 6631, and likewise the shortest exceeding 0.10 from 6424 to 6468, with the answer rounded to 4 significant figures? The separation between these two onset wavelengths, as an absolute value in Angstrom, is 161.8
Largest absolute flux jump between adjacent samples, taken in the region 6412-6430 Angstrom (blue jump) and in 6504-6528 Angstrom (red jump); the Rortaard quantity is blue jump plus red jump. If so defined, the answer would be 0.89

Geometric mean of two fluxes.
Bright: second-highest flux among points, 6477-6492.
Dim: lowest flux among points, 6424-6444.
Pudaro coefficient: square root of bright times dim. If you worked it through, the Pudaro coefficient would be 10.6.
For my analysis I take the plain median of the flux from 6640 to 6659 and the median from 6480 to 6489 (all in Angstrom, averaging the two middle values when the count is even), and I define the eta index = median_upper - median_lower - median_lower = -11.3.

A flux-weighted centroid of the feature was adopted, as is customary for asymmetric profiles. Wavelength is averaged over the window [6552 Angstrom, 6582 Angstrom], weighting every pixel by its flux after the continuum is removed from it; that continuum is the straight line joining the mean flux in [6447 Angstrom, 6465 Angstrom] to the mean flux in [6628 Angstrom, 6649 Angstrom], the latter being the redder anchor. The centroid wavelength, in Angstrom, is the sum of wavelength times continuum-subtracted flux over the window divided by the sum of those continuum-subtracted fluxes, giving 6563.1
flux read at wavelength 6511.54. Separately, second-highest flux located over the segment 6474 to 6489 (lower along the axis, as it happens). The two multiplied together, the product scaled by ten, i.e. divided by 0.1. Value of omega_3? 1174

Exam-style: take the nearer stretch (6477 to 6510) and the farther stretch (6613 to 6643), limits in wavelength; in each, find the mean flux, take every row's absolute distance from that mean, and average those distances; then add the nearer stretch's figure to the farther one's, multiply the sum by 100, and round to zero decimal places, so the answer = 42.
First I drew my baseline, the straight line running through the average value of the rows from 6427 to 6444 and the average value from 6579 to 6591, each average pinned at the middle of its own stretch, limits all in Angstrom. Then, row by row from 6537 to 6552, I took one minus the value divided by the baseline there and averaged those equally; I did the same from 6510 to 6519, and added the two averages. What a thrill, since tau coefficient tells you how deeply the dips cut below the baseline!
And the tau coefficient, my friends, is -0.01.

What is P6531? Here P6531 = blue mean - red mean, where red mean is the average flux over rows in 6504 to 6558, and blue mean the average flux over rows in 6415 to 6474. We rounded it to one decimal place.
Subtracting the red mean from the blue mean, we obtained 0.1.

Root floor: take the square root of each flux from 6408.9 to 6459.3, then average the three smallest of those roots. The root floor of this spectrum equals 3.21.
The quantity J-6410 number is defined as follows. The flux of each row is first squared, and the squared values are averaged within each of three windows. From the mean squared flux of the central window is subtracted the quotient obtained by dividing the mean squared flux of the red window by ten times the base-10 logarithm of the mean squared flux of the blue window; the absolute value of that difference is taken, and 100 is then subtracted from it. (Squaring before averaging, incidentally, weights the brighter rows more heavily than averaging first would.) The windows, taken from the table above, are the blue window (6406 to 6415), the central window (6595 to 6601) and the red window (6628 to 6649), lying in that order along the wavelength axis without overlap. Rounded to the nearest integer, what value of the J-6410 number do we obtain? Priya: 2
